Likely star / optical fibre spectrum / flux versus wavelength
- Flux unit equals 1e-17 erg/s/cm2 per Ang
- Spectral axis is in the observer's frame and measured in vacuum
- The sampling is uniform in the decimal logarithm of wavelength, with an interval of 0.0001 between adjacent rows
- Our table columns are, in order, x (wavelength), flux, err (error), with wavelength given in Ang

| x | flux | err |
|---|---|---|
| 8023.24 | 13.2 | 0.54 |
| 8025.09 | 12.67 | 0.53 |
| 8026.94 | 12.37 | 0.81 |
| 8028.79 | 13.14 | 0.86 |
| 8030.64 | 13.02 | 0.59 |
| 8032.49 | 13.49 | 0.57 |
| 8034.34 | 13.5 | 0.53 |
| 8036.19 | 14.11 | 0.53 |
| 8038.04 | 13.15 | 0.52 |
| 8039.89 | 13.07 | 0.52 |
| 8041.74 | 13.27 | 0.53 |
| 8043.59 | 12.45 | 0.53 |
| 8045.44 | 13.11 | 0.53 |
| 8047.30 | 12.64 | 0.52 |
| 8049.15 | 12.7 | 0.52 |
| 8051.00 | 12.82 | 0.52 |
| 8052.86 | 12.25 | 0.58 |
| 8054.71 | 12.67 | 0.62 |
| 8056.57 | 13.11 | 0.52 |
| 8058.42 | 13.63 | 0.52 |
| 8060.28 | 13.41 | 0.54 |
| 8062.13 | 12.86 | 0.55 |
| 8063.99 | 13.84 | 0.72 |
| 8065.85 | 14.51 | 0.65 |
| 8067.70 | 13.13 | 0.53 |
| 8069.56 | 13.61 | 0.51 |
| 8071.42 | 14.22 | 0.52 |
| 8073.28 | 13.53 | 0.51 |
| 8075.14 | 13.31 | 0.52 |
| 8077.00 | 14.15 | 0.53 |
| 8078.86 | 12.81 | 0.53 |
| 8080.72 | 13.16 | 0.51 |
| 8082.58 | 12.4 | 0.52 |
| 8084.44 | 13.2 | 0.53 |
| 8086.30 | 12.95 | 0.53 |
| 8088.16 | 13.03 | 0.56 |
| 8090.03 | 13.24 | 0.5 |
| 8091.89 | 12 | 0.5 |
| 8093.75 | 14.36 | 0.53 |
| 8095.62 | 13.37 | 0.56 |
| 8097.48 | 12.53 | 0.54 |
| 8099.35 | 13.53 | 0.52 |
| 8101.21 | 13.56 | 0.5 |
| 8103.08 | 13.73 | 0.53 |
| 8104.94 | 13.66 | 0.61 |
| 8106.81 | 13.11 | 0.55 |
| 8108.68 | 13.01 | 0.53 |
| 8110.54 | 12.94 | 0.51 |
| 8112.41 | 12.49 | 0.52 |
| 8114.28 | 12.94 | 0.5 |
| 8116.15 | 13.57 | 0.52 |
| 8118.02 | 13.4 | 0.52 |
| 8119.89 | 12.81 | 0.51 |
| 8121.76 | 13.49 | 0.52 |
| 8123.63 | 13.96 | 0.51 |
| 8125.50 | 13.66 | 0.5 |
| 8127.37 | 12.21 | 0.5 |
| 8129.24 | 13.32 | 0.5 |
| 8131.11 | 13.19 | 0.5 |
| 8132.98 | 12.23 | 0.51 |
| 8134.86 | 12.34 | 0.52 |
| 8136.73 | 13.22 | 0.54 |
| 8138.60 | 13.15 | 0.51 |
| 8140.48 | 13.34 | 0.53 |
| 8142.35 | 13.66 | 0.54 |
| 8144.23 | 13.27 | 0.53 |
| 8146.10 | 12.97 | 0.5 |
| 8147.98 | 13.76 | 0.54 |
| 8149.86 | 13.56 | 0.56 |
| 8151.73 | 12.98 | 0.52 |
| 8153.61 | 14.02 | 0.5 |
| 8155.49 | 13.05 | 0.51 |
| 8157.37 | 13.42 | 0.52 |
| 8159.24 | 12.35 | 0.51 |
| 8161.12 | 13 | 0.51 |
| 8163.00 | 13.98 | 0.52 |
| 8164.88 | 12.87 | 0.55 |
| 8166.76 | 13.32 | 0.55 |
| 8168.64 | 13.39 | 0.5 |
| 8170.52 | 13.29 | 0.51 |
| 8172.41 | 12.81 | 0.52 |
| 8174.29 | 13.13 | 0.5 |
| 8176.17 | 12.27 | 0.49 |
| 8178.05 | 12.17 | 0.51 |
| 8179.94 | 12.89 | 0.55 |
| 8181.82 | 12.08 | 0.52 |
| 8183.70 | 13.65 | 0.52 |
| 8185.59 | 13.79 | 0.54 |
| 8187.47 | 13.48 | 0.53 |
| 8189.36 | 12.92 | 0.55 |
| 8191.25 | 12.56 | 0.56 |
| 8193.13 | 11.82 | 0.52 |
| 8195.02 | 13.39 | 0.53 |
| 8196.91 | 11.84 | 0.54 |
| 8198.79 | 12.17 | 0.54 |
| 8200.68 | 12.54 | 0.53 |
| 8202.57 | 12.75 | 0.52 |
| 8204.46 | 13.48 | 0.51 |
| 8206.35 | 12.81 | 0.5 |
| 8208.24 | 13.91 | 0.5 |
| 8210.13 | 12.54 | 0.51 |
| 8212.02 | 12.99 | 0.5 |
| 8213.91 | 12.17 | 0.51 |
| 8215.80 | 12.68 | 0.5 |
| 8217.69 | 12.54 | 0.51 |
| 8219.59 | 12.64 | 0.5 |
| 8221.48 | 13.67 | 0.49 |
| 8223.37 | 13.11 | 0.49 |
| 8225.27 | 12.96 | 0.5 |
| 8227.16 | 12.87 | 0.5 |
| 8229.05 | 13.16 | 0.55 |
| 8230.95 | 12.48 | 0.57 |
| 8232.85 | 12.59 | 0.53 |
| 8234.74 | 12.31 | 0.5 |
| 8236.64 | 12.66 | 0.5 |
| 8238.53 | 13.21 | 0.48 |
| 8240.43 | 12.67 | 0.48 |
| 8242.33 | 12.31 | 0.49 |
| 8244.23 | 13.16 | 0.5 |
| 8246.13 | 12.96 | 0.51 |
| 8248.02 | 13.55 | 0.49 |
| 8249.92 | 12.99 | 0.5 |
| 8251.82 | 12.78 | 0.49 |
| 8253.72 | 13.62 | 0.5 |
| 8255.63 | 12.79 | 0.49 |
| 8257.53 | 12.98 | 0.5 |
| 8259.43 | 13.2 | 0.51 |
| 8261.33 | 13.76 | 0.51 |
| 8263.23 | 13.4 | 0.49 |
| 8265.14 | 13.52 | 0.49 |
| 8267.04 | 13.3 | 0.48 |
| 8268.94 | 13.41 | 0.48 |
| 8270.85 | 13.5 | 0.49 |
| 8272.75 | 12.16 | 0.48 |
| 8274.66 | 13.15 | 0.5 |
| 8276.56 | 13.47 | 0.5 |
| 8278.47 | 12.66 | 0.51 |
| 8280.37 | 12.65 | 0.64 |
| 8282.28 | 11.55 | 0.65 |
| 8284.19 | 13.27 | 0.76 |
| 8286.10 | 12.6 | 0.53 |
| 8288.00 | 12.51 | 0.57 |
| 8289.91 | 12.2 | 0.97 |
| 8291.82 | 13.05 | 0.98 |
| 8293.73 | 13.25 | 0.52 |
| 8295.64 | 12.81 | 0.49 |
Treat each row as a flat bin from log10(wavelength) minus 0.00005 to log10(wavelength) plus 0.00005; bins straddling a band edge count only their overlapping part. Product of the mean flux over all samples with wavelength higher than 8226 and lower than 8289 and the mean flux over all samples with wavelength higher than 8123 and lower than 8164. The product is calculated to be 171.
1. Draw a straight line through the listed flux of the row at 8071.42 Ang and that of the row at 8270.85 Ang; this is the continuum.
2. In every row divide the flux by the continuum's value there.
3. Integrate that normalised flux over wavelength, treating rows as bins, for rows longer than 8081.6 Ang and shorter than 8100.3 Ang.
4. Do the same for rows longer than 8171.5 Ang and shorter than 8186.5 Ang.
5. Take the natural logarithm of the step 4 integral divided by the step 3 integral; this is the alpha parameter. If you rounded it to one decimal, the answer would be -0.2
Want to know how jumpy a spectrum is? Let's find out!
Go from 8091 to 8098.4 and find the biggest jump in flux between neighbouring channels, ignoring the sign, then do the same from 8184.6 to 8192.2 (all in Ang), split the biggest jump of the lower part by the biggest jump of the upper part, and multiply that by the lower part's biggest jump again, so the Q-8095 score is 9.9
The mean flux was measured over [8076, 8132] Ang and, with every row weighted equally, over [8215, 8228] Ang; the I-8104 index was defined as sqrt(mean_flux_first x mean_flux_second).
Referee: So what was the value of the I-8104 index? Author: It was 13.06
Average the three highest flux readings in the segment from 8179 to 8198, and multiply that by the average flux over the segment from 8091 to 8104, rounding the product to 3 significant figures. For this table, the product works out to 181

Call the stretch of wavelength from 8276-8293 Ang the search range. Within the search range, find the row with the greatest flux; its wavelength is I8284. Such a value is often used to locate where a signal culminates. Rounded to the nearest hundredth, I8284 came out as 8276.56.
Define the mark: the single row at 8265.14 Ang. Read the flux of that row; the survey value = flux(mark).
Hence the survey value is 13.52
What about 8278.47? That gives 12.66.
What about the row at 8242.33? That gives 12.31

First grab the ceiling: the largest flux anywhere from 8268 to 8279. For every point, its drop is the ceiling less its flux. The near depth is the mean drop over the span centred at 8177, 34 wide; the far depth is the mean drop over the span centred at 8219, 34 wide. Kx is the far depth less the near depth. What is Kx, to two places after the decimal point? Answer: 0.10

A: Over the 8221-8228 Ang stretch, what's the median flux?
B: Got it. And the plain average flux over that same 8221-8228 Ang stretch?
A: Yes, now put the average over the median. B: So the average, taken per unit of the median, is 1.01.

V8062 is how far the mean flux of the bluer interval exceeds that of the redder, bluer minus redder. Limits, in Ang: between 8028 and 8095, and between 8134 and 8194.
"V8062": 0.14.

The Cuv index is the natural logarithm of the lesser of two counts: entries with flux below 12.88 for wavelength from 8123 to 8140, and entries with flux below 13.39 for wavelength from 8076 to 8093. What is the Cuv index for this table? 1.10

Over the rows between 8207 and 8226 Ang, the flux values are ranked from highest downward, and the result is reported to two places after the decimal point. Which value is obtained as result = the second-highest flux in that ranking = 13.67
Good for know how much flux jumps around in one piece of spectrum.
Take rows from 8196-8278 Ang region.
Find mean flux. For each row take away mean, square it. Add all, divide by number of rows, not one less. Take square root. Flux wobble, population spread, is 0.485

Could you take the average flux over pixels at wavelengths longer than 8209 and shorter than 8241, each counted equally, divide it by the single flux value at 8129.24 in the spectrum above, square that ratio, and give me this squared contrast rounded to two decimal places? 0.92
